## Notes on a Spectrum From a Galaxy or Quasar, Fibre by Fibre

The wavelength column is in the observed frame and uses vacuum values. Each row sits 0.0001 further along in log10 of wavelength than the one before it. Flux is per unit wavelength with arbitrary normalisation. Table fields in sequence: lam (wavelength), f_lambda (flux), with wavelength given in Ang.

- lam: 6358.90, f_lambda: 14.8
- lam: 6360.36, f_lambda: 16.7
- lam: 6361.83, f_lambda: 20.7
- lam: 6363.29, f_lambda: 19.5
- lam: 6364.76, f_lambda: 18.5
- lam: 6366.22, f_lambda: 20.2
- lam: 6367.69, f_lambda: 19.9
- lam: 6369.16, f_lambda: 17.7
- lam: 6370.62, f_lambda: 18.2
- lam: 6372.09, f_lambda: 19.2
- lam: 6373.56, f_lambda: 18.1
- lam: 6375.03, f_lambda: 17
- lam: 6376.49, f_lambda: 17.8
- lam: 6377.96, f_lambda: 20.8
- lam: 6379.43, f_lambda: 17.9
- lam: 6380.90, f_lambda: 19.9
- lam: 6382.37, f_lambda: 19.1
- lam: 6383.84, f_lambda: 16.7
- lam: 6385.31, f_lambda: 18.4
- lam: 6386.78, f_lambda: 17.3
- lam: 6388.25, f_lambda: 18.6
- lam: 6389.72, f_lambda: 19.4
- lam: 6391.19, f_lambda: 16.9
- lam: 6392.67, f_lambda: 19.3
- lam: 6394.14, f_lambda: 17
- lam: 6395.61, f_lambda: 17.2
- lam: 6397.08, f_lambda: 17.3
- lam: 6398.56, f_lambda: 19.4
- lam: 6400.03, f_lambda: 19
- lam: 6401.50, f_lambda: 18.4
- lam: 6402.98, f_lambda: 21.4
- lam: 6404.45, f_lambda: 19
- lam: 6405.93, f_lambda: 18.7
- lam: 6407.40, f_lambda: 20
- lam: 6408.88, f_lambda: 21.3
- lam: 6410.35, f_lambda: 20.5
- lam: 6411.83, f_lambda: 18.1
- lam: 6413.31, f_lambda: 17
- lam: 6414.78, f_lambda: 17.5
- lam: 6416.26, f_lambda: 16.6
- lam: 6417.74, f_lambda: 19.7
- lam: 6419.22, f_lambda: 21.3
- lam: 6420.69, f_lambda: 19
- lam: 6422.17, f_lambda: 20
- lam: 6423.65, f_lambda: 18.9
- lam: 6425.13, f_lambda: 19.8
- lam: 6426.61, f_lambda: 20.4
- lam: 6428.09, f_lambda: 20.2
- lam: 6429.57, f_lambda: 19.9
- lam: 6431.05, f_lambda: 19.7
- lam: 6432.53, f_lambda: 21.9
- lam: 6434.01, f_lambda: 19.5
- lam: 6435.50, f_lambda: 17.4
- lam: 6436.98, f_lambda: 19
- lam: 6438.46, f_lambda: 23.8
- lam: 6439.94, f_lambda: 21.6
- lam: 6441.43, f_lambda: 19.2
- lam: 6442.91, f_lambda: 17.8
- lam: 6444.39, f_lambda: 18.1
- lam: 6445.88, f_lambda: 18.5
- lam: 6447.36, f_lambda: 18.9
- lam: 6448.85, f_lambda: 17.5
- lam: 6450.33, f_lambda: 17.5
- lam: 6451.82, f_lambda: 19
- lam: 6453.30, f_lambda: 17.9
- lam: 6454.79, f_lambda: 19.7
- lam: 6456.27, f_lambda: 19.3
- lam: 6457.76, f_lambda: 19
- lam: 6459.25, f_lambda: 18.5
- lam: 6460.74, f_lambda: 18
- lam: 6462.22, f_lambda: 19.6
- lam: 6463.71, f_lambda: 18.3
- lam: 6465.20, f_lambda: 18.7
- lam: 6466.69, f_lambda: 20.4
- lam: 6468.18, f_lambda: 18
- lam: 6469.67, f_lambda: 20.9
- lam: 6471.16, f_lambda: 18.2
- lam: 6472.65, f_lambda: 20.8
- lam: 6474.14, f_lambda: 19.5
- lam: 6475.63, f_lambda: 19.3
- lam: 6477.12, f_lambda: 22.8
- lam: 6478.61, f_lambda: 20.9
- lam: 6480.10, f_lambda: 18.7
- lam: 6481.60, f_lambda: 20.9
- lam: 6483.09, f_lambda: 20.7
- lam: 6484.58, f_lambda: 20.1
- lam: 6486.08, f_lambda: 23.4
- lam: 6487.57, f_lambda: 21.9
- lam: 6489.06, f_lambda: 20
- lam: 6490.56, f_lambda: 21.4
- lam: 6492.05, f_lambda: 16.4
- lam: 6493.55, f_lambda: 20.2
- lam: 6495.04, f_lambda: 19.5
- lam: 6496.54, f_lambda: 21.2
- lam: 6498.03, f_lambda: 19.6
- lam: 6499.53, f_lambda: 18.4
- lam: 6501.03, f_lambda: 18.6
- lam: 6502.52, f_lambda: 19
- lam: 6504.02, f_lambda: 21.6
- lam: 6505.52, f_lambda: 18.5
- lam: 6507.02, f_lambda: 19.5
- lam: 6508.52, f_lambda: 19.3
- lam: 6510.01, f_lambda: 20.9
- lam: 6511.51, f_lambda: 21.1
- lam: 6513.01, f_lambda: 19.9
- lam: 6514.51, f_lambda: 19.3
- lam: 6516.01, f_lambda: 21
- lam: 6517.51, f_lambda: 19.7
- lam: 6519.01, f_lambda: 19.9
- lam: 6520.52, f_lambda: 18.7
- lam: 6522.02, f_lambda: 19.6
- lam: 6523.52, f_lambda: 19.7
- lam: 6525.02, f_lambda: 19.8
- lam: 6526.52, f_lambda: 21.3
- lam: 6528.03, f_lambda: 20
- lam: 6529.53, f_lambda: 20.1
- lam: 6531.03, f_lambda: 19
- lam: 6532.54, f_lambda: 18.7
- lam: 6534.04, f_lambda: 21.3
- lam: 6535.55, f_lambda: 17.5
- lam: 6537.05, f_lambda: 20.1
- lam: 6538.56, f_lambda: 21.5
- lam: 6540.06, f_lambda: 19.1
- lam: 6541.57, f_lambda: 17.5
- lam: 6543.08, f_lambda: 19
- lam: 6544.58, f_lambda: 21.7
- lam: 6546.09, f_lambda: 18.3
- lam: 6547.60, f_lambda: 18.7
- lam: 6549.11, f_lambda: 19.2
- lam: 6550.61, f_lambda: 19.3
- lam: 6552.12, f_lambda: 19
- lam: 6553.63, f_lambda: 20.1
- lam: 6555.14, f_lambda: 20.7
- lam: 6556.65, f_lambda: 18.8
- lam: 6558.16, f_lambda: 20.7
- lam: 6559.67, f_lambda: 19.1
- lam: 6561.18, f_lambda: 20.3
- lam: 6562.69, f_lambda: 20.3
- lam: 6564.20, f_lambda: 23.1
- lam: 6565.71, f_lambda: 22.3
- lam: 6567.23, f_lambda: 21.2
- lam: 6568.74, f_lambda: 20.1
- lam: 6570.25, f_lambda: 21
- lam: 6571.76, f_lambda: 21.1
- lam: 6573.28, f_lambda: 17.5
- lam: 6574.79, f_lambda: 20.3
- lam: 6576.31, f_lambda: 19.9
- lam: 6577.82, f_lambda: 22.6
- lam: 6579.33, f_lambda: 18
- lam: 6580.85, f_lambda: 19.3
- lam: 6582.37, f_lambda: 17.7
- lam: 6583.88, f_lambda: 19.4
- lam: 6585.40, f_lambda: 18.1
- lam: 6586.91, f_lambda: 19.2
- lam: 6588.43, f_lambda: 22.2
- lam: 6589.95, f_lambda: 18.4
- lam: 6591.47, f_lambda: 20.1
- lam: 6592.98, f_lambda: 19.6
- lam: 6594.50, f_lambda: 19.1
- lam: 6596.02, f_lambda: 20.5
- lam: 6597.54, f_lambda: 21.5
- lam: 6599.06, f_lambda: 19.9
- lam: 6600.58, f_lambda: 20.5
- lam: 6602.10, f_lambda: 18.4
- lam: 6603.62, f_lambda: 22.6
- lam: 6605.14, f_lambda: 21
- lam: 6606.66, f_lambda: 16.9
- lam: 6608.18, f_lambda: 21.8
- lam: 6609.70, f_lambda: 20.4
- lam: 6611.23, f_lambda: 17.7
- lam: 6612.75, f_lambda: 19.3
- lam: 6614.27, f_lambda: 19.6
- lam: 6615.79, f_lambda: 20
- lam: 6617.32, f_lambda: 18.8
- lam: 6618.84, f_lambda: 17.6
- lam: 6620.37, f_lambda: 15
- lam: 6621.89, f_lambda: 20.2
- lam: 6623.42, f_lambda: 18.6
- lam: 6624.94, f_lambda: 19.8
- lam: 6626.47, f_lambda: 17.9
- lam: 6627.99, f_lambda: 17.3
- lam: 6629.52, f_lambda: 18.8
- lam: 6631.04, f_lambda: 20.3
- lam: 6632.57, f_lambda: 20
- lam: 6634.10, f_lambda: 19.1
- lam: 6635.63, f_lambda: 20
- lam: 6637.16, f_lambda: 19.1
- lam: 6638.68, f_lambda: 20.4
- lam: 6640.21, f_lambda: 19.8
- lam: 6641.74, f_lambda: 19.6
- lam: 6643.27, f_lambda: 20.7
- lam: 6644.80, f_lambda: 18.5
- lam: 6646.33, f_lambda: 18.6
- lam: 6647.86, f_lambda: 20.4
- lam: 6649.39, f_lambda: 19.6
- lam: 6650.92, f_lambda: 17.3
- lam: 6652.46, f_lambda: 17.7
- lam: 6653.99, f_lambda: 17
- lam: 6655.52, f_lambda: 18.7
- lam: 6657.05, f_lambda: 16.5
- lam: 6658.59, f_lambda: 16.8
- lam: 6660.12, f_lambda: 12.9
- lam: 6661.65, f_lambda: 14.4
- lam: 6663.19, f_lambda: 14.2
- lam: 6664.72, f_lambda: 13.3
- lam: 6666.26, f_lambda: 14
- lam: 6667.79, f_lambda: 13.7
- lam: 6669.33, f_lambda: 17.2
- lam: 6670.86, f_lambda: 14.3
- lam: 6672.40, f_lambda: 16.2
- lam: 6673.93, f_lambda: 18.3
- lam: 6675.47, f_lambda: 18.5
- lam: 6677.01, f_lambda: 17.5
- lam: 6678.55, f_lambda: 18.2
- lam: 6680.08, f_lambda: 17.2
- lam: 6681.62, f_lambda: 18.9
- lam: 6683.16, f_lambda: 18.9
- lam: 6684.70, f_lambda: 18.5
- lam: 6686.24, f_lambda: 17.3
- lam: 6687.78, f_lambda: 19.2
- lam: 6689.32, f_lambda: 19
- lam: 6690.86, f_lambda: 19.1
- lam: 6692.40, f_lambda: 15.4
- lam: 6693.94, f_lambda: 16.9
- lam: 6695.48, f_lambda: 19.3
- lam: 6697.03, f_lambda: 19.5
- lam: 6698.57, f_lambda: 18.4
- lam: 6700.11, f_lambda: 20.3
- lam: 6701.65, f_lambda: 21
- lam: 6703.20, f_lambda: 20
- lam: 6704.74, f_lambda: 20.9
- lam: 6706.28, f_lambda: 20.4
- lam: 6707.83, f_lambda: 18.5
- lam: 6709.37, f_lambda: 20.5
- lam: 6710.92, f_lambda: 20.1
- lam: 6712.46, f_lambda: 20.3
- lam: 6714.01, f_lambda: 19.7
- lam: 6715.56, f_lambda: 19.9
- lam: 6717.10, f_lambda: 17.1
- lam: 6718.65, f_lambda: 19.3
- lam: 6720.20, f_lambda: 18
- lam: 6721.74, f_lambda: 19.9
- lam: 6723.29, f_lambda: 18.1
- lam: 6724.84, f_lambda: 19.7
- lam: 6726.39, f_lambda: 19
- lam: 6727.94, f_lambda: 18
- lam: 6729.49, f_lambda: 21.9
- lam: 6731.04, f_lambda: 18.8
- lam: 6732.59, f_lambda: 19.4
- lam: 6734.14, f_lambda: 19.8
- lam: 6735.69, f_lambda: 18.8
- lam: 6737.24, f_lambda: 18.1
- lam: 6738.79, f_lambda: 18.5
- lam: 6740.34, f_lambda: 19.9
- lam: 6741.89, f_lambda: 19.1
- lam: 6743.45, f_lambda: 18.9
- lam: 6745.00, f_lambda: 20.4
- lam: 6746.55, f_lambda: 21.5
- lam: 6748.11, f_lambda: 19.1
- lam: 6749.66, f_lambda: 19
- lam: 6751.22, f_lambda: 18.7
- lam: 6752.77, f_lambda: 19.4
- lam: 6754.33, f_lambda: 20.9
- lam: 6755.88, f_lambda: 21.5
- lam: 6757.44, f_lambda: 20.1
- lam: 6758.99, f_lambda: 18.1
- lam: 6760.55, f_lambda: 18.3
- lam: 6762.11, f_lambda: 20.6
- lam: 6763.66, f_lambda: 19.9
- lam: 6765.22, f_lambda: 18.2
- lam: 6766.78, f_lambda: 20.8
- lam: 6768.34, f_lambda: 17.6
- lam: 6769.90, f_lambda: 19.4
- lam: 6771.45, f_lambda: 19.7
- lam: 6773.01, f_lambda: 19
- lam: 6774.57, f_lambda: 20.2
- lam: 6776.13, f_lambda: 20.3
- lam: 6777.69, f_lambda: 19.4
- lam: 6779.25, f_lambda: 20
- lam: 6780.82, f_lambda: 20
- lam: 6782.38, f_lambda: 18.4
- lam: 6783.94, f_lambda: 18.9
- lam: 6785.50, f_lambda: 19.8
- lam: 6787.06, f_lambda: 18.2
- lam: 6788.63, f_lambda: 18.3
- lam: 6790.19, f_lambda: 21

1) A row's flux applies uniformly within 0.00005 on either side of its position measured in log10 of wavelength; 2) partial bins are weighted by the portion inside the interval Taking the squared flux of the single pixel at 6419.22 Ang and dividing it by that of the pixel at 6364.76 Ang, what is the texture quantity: 1.33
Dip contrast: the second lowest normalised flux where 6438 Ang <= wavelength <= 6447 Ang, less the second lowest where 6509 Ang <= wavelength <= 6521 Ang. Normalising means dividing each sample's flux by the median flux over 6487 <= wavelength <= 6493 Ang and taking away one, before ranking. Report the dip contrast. -0.058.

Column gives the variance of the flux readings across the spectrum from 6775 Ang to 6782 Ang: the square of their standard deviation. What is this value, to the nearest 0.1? 0.1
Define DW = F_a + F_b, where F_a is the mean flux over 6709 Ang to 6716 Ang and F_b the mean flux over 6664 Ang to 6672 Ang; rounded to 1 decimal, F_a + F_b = 34.6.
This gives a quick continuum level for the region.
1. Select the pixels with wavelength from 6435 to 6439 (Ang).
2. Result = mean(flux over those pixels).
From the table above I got 20.1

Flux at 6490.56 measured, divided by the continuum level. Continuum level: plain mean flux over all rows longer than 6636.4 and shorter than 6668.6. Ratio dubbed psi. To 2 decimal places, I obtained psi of 1.24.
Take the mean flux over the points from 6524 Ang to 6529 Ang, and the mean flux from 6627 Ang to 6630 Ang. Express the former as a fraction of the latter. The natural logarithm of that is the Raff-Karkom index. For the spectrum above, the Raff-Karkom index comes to 0.12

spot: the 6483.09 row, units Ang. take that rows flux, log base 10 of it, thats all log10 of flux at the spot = 1.32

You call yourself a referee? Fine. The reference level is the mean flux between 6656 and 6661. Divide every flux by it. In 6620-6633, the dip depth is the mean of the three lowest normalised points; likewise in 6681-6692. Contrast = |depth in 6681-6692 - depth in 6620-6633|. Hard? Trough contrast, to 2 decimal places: 0.10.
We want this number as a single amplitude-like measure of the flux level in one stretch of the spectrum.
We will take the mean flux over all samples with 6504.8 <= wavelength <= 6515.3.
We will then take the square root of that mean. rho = 4.45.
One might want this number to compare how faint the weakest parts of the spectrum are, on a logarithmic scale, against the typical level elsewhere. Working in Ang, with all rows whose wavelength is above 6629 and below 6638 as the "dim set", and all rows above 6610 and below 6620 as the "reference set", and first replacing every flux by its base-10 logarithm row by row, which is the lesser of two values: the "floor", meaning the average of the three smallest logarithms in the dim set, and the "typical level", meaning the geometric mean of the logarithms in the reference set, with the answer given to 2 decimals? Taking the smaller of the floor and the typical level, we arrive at 1.27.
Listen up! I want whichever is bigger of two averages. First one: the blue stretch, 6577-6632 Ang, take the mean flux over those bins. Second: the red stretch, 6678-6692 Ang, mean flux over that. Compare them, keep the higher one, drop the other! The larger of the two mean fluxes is 19.4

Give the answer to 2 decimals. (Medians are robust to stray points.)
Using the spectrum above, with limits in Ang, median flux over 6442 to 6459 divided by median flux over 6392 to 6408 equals 0.97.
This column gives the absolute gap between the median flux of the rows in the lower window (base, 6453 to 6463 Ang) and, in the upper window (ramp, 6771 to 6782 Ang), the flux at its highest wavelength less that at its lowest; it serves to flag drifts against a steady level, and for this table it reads 18.7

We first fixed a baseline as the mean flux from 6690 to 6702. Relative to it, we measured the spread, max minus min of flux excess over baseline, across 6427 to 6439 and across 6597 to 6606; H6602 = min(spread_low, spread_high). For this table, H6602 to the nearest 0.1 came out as 4.2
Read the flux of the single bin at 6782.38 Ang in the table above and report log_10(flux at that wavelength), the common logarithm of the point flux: 1.26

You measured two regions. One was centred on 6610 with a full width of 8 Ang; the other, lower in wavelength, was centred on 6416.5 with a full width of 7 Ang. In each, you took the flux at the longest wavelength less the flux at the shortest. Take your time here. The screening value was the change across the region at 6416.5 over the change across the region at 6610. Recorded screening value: 1.8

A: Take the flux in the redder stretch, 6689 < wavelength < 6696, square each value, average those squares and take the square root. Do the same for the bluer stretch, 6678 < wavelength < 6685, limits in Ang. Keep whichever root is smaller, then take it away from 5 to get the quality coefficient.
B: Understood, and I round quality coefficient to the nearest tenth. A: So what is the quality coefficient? -13.0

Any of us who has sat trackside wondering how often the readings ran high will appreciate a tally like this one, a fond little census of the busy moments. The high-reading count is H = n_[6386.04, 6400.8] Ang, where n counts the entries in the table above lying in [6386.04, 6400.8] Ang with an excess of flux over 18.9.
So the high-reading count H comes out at 4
